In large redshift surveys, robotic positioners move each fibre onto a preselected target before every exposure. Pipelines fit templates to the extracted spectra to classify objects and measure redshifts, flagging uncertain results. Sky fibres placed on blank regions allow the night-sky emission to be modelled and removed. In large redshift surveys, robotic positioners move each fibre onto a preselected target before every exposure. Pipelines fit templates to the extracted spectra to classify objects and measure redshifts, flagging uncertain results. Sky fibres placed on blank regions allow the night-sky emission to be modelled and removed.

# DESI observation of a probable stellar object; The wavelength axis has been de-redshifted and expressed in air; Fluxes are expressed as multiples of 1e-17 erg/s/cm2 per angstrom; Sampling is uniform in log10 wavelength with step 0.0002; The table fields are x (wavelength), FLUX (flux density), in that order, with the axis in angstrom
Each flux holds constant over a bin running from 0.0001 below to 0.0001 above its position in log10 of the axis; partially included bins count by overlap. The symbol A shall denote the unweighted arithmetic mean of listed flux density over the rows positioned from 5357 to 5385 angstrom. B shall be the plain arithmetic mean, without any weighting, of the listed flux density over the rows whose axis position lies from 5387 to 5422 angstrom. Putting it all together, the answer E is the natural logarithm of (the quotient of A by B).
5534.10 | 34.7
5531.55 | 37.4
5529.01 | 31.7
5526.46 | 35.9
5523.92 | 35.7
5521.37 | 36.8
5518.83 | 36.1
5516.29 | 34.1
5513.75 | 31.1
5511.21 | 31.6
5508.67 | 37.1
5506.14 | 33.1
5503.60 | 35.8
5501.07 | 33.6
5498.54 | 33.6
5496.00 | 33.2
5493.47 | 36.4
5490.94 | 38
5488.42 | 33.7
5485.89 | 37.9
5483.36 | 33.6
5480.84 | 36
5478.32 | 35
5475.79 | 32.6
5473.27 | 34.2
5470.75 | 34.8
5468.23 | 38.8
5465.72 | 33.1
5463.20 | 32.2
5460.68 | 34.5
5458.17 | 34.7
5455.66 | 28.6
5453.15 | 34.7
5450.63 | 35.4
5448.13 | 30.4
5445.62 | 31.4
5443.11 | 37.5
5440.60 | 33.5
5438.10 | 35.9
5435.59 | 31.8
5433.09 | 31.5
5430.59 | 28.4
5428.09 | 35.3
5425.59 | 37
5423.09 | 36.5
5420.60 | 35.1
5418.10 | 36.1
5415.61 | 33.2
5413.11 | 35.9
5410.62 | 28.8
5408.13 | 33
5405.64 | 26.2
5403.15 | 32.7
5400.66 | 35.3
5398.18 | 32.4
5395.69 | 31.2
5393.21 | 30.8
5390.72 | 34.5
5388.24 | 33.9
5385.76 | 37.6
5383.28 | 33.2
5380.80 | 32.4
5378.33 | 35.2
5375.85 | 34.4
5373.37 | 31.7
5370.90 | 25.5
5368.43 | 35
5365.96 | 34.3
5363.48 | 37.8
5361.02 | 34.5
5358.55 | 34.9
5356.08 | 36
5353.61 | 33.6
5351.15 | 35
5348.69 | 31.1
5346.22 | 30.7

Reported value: 0.02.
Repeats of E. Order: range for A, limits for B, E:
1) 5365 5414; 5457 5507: -0.06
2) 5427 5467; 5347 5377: -0.02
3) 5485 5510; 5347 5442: 0.05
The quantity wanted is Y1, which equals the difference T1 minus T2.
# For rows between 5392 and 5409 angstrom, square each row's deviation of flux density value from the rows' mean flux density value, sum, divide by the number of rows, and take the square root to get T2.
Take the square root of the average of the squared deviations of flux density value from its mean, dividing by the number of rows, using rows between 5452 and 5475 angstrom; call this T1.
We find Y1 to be -0.1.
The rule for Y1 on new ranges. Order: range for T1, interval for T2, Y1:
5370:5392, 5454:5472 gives 0.3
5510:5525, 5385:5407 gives -0.9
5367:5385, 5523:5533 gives 1.0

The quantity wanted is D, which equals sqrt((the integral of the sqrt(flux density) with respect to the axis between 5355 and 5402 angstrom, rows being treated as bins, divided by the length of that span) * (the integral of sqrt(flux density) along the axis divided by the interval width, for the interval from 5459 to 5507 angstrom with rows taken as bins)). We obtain 5.85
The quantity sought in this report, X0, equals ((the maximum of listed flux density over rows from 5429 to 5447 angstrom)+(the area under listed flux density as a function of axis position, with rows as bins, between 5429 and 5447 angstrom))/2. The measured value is 315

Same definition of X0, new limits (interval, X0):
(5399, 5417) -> 308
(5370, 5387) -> 299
